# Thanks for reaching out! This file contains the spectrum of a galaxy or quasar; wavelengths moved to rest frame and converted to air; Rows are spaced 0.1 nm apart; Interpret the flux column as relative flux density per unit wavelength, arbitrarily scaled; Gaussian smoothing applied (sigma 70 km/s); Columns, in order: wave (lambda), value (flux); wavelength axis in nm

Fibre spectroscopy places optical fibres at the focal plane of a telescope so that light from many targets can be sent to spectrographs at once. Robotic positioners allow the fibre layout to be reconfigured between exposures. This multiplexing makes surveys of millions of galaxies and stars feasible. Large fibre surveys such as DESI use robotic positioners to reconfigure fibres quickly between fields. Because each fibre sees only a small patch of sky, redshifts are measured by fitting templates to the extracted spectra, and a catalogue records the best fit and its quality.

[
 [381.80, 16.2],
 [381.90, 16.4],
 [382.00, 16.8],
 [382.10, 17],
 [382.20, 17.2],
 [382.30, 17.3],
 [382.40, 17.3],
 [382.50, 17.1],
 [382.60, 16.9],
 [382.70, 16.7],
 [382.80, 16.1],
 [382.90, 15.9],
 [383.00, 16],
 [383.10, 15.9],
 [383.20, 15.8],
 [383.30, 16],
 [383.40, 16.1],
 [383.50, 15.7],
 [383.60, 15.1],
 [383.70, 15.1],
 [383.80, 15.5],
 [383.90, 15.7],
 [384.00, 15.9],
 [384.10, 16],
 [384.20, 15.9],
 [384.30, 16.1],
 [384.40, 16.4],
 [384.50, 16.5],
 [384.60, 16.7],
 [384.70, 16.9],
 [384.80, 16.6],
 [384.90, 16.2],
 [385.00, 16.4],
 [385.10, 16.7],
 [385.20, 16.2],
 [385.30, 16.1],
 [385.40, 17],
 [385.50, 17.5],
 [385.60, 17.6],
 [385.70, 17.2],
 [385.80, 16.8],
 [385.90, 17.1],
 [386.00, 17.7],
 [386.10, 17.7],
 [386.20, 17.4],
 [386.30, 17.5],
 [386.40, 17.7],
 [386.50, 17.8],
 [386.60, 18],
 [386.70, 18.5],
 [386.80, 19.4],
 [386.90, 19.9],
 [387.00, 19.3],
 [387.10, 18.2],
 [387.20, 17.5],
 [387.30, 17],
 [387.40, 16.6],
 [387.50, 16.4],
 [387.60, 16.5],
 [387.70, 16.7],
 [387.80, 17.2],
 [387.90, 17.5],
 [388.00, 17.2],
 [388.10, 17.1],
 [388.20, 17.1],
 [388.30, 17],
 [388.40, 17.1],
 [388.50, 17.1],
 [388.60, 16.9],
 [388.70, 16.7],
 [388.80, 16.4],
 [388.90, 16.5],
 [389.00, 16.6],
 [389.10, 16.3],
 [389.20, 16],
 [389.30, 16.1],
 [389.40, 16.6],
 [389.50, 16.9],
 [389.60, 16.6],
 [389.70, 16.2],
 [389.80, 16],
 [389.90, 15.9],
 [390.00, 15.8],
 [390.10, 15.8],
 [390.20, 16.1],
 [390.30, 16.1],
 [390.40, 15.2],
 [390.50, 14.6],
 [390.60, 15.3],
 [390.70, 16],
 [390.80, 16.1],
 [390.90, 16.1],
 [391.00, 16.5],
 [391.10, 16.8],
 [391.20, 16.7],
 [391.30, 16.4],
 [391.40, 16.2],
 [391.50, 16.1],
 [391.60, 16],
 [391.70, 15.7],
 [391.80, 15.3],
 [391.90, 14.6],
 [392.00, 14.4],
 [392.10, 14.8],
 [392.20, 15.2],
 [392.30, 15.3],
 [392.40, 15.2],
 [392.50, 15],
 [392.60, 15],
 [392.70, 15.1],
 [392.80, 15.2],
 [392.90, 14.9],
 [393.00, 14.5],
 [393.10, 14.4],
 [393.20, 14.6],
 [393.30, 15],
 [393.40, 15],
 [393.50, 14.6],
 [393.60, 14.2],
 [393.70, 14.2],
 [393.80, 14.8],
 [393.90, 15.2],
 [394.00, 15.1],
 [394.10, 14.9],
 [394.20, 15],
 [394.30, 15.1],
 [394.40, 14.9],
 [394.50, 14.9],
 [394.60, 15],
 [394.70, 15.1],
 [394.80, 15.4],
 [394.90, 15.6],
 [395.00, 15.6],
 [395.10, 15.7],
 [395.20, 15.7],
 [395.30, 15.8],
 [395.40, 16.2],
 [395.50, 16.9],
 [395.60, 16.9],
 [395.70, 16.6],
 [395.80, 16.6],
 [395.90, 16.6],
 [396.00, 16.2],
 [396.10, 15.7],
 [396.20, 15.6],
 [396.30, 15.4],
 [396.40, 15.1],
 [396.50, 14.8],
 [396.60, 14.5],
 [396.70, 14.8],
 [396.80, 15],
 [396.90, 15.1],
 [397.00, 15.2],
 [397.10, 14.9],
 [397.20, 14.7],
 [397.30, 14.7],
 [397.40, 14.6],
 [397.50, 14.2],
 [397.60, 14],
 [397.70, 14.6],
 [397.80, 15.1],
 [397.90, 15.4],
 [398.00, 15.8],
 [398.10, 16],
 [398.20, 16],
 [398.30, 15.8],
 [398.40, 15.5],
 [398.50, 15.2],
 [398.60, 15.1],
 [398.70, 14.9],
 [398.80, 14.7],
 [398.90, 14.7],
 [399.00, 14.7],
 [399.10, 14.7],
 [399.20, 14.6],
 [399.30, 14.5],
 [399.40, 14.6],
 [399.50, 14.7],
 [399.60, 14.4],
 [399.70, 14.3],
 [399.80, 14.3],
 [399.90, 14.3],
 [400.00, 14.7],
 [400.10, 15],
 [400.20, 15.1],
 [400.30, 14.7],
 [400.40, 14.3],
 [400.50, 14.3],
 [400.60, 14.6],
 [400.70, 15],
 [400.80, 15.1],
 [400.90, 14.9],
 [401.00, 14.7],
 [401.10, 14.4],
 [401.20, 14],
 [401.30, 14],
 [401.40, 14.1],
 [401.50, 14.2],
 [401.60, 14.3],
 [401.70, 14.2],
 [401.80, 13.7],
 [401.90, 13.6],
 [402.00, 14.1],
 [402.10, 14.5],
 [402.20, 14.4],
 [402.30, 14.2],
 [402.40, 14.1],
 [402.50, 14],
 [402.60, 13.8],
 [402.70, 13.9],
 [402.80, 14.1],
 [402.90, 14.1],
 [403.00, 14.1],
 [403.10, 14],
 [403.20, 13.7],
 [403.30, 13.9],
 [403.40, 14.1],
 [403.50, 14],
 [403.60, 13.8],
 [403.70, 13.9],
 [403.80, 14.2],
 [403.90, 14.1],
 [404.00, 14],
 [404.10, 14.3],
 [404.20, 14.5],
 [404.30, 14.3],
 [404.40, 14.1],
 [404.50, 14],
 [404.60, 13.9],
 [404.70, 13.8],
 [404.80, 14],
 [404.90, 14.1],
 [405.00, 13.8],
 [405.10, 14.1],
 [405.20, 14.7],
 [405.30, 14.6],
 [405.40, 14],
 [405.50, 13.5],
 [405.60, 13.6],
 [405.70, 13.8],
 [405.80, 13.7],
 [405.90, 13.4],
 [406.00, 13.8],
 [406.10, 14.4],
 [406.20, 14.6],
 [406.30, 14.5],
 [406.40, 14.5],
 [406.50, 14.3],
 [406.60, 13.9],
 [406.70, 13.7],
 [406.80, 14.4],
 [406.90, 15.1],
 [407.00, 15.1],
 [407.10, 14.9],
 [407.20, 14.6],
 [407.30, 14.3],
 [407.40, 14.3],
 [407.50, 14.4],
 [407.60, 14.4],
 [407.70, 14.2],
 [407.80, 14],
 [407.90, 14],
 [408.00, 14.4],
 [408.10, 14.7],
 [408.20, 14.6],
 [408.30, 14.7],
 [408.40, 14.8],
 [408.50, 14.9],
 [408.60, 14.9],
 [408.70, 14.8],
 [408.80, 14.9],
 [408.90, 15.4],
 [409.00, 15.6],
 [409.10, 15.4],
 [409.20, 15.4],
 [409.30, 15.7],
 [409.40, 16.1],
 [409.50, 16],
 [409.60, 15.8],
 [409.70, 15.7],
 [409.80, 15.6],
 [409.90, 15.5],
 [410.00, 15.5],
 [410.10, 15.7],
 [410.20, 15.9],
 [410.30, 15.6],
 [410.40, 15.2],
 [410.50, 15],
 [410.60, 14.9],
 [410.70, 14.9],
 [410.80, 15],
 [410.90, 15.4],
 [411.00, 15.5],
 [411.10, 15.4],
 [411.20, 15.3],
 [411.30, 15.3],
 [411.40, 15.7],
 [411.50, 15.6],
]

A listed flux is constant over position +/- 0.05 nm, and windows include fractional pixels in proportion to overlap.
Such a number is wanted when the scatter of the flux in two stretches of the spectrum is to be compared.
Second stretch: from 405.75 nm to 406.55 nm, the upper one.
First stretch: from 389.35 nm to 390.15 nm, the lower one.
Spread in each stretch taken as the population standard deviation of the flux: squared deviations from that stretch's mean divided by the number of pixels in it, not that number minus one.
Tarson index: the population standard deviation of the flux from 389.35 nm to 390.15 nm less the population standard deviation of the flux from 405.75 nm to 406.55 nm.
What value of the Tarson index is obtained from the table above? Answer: -0.025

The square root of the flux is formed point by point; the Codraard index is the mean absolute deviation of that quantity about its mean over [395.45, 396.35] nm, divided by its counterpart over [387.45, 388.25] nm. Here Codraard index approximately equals 1.6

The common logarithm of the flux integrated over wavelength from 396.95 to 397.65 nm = 1.01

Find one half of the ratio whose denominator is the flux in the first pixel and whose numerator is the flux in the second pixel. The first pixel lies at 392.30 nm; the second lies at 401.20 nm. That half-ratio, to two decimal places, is 0.46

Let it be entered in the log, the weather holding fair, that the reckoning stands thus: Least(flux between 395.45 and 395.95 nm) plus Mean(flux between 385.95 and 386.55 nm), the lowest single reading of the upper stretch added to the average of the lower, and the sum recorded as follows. 34.2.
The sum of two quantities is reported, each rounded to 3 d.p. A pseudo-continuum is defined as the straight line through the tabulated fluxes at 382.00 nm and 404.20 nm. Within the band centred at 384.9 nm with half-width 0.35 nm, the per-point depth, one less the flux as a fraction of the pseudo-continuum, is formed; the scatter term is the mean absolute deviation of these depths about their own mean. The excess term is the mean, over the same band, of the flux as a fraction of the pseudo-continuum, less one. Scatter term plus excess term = 0.015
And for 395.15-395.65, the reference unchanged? 0.090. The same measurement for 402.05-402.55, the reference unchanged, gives -0.020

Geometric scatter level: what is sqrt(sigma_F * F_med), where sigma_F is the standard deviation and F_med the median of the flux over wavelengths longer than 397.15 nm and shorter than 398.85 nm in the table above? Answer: 3.0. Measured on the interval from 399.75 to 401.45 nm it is 2.3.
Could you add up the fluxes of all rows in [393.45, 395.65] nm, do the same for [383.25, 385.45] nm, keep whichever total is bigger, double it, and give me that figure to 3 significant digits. 710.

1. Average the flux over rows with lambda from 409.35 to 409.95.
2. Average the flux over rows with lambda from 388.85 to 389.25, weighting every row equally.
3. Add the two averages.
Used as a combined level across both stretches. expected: 32.1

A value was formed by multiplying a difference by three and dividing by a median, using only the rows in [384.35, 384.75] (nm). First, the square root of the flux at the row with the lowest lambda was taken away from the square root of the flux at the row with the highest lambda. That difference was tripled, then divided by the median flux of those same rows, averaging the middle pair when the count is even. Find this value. 0.011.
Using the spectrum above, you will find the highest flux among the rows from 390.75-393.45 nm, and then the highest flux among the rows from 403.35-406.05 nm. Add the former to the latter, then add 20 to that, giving 51.5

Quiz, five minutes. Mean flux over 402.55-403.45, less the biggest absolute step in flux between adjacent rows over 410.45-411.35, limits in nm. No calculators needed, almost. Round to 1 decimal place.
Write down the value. 13.6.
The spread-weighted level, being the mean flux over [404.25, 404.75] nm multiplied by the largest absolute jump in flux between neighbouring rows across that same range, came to 2.80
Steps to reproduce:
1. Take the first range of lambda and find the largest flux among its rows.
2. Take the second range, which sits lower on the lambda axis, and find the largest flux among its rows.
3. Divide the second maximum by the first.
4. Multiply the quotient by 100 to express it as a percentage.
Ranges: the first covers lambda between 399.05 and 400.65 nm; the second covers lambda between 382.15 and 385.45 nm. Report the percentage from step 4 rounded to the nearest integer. 115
